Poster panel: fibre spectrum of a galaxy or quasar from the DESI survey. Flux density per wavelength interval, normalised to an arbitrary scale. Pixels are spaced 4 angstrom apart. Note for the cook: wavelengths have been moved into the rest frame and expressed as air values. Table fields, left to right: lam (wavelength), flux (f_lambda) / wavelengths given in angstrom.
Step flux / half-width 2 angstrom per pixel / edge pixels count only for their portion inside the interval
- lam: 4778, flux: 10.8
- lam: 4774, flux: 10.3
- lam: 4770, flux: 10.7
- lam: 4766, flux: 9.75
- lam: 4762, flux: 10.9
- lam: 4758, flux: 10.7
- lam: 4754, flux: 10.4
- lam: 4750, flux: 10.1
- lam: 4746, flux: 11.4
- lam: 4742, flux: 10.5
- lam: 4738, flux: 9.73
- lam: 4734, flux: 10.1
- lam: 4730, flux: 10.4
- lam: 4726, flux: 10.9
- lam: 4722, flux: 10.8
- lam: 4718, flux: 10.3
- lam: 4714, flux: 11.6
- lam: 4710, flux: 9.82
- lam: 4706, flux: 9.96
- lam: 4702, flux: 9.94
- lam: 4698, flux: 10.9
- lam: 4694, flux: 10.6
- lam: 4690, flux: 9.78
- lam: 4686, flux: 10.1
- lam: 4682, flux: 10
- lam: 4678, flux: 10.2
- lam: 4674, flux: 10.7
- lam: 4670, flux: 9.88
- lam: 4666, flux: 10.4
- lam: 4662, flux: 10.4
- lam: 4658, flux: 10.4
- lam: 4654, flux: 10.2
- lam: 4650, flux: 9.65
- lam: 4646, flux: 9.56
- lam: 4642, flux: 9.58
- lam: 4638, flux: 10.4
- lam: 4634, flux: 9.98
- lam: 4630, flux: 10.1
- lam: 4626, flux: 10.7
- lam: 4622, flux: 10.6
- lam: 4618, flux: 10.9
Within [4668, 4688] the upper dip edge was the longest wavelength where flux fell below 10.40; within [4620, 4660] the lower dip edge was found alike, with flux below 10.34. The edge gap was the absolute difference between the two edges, 32 angstrom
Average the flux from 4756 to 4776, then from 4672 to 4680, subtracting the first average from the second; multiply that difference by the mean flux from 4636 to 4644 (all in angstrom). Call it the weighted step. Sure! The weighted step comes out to 0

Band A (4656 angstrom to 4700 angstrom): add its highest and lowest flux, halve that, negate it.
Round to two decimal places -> -10.34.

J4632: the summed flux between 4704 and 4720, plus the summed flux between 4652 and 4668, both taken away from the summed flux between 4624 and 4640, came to -41.9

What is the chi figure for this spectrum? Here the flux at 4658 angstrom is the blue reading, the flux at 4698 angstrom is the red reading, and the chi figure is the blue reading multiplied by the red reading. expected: 113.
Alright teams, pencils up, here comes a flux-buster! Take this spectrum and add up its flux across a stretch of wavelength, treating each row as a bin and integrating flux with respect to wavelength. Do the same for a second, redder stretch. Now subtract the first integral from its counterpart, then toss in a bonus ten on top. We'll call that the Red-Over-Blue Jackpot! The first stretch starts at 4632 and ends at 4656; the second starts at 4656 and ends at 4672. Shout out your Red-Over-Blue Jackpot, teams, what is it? -63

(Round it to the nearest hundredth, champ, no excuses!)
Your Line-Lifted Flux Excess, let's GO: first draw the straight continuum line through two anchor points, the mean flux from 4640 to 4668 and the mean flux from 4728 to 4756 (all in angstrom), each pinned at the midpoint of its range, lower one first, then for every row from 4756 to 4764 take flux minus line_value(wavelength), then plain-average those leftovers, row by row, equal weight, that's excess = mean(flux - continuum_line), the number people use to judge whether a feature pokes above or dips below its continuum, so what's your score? 0.35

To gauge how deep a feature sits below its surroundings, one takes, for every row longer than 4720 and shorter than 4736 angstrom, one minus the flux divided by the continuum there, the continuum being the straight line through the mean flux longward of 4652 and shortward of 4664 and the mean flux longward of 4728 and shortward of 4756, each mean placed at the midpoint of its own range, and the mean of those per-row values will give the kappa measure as -0.02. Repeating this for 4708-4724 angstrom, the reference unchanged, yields -0.03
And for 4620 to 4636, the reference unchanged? 0.00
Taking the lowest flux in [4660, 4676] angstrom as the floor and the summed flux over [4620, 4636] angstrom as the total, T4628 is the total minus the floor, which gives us 31.5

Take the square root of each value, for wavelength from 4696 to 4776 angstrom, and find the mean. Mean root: 3.23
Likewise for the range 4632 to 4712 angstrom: 3.18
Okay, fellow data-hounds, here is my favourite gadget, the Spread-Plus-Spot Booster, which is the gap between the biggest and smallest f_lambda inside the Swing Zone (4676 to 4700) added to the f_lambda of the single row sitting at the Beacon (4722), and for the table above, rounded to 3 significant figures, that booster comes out 11.9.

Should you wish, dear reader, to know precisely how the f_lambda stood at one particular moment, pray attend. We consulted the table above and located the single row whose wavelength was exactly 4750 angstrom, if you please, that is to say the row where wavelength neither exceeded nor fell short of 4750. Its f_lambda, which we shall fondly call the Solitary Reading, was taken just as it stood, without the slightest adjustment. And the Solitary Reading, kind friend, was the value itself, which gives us 10.1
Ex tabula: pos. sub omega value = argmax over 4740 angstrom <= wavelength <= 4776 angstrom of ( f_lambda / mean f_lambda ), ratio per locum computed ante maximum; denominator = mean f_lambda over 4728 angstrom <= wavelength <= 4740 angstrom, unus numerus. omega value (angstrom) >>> 4746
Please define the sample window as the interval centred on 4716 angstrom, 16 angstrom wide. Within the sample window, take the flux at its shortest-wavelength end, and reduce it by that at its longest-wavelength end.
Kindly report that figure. -1.0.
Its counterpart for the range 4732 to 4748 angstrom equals -1.3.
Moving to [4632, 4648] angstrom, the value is 0.4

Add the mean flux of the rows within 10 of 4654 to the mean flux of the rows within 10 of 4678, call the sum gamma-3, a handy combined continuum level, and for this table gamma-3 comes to 20.2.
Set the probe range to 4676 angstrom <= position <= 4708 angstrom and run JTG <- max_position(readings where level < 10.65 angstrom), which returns 4706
